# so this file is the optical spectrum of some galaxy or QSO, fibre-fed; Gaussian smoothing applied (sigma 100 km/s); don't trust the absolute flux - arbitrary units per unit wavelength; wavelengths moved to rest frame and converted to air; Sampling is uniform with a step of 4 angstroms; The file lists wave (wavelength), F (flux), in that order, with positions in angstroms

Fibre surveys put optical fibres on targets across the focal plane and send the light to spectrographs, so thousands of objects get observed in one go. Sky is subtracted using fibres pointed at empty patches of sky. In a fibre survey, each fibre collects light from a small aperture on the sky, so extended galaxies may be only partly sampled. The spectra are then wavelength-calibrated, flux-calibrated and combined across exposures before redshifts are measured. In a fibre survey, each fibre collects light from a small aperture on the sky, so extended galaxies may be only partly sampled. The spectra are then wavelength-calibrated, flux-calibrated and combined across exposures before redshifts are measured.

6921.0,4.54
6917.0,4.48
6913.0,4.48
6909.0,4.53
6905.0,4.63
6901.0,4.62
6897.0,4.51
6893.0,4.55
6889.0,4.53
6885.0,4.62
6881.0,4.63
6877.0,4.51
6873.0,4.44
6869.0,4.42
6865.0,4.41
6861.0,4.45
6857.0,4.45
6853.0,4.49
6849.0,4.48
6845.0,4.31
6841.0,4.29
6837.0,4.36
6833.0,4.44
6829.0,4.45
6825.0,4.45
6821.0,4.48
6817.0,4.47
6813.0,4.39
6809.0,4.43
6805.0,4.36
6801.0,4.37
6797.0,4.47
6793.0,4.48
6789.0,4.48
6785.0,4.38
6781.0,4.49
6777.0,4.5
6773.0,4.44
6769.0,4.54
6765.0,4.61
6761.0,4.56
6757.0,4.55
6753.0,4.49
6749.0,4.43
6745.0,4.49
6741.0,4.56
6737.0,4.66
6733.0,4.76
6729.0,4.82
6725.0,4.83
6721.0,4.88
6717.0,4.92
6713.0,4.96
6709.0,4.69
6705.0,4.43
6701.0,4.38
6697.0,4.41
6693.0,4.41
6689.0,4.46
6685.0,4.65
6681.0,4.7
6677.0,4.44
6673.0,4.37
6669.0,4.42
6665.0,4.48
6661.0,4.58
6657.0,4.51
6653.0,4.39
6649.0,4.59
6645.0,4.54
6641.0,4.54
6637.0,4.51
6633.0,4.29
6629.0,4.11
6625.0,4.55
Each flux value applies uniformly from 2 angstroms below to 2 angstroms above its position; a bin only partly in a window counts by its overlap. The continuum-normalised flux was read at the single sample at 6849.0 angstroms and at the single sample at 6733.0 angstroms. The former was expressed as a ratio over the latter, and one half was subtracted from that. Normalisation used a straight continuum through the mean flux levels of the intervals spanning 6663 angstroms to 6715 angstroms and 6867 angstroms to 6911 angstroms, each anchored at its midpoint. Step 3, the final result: 0.44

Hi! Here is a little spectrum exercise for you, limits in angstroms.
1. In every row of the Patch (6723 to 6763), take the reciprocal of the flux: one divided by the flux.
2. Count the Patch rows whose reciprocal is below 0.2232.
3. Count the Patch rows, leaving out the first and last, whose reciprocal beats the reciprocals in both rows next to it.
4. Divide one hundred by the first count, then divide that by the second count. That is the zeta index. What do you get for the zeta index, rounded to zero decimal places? 11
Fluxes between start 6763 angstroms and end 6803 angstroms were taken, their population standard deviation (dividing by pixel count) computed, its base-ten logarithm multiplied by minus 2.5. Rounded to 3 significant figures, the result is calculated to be 2.94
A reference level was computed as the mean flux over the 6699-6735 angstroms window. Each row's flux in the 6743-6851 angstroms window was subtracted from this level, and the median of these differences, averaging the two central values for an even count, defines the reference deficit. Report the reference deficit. 0.271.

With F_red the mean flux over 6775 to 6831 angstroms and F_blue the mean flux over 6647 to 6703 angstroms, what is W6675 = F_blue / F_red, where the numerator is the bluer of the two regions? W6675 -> 1.01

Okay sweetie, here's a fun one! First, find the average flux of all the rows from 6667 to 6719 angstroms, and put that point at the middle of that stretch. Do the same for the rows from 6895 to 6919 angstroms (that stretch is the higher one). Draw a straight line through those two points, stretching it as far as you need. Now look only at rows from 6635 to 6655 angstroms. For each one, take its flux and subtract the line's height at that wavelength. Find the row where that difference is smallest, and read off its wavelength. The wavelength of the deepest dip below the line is 6653.0 angstroms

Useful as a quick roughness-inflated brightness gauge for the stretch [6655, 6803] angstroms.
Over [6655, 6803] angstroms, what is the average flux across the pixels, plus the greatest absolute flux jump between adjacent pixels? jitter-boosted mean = 4.83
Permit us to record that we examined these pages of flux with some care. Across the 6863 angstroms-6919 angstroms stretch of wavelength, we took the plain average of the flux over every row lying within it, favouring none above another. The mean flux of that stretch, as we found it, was 4.53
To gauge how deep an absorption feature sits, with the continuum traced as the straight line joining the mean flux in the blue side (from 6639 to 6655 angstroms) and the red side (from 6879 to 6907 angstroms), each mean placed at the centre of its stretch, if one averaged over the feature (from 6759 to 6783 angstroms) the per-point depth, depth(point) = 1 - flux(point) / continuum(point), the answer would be 0.01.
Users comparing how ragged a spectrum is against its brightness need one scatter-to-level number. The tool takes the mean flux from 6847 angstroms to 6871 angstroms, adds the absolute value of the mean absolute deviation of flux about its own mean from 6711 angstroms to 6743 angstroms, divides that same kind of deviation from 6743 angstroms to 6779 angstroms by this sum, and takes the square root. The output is 0.101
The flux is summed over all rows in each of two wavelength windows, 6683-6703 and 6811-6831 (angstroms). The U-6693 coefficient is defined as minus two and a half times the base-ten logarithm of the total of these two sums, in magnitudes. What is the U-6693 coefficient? -4.12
